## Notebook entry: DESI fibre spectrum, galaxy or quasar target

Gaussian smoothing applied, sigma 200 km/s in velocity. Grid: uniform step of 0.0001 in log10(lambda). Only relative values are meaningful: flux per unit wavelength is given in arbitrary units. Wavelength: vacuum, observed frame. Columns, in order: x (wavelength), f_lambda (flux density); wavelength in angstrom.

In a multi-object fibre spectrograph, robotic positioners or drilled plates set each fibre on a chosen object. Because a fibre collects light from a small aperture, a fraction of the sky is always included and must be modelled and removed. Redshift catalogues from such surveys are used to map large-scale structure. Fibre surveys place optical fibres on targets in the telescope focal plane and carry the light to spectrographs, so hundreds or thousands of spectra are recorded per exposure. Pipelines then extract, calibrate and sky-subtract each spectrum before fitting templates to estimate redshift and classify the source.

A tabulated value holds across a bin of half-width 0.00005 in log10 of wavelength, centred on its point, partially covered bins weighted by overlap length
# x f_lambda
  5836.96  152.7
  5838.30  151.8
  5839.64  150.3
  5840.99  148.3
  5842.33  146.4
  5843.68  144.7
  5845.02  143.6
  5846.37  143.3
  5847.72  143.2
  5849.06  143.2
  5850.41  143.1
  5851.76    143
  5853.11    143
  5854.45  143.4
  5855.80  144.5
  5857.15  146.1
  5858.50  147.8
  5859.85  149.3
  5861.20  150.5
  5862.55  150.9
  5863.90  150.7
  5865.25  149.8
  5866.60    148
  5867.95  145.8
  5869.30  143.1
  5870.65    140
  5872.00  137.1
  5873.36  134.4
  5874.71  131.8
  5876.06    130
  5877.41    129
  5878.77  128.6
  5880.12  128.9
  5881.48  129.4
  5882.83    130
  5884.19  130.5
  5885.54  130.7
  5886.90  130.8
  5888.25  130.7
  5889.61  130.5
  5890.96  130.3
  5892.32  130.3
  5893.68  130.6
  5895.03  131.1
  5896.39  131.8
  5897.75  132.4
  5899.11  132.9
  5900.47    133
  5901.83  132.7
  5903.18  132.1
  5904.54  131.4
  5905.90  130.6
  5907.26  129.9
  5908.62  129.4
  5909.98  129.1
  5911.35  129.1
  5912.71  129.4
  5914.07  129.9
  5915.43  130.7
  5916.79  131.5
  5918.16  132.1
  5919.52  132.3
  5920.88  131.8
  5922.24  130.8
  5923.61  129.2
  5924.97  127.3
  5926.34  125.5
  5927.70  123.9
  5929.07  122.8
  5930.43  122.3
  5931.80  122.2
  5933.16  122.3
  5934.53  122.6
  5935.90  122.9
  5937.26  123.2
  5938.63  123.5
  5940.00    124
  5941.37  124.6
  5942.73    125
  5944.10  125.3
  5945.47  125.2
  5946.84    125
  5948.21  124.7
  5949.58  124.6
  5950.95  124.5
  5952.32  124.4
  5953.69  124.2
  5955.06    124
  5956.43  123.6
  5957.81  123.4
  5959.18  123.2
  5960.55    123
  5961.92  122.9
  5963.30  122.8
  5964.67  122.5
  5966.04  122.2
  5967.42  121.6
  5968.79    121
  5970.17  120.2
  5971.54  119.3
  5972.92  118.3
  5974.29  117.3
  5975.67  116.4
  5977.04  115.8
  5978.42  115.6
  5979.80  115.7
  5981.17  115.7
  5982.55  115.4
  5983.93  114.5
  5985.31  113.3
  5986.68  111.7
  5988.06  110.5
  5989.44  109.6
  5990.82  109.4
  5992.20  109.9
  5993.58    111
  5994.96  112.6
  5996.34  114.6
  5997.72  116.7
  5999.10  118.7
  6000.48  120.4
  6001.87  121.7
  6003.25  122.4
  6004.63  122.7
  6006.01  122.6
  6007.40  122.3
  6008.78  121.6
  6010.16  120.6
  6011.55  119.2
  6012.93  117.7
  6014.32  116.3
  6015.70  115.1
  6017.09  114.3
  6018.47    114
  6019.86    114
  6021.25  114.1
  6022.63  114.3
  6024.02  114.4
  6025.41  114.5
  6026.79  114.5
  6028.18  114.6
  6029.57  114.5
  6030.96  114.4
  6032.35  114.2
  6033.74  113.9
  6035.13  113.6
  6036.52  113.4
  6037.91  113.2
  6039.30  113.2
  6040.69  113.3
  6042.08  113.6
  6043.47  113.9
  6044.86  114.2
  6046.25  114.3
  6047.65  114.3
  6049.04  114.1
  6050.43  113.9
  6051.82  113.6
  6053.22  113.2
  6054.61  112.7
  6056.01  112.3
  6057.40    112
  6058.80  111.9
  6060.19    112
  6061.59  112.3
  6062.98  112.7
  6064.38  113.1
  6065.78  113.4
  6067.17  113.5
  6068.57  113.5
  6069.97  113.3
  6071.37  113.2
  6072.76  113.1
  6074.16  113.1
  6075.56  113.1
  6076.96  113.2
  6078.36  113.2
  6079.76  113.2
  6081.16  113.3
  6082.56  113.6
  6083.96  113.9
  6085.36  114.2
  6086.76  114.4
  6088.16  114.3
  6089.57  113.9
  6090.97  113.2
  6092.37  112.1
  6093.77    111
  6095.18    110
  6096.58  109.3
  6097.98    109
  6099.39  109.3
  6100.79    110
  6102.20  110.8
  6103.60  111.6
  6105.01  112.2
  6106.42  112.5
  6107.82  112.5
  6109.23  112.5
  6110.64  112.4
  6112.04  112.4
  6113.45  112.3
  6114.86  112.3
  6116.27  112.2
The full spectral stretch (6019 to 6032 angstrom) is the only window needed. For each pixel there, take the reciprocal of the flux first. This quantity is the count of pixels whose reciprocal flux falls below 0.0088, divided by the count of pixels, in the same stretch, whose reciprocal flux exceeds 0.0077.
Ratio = 1.00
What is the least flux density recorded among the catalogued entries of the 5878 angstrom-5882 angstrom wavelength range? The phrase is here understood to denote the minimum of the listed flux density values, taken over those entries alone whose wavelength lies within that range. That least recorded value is 128.6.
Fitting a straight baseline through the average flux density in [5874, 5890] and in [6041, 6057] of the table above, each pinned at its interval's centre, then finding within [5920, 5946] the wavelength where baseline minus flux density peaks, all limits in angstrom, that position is 5930.43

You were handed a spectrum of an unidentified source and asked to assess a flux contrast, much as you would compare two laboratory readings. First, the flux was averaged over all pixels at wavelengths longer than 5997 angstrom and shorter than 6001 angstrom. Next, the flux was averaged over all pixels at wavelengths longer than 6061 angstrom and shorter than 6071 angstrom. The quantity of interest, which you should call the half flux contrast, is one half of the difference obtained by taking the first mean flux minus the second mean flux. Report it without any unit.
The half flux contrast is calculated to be 2.7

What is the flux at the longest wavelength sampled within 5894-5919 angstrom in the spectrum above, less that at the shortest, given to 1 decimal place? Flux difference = 1.0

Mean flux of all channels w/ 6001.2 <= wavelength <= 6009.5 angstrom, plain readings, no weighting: 122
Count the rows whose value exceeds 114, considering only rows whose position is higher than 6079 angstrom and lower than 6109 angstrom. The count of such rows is 3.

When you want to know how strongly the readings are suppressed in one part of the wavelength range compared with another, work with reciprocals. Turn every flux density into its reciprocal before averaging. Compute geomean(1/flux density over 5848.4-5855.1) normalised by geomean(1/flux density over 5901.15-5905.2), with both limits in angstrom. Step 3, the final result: 0.92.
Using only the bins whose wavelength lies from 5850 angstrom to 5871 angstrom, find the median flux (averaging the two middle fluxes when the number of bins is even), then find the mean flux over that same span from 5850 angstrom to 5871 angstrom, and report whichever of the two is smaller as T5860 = 146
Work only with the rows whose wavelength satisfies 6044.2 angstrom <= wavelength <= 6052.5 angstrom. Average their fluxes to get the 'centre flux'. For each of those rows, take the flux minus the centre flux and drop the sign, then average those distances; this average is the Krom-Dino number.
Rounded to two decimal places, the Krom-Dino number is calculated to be 0.21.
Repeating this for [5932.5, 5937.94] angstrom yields 0.30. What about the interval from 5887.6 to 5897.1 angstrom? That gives 0.40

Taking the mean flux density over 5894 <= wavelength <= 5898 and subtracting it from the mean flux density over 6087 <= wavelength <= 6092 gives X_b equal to -18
